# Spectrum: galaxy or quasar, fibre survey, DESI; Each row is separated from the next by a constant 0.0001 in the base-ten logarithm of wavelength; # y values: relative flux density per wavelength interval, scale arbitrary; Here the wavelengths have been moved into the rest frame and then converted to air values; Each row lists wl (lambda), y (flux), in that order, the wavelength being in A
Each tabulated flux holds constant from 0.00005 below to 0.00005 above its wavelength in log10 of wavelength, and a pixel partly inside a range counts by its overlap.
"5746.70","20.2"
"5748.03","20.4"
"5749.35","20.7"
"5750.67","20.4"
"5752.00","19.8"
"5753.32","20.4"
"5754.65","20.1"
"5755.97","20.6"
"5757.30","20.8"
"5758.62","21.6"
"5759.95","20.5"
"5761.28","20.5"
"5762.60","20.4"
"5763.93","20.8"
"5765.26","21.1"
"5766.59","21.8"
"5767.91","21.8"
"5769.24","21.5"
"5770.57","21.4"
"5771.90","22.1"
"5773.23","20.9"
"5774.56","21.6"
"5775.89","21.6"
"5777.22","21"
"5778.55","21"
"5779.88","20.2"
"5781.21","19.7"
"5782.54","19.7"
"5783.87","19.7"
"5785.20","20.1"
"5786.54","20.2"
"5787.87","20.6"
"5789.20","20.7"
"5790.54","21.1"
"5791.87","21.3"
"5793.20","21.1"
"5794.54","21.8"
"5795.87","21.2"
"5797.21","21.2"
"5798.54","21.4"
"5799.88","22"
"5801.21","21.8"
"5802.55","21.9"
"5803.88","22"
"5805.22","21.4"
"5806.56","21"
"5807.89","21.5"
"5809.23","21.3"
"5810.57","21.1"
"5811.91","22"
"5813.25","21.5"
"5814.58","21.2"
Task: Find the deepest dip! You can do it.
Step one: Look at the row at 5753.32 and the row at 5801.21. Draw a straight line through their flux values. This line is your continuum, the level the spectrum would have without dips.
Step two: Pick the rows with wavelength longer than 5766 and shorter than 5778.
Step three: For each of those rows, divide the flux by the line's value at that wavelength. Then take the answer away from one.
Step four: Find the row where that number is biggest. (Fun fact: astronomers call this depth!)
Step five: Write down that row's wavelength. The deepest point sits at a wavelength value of 5777.22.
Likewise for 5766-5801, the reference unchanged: 5783.87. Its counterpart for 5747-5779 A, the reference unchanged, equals 5752.00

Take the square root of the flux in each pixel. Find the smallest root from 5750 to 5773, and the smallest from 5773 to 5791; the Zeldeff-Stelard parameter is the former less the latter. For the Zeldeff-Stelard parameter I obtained 0.01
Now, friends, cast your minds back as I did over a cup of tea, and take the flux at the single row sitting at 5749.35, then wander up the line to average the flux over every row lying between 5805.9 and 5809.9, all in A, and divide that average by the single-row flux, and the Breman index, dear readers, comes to 1.03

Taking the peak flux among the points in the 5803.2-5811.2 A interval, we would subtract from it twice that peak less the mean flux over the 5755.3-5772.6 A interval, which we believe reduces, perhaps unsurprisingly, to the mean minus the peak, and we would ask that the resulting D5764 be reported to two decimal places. -0.85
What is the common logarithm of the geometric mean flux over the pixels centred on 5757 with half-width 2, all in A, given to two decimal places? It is 1.32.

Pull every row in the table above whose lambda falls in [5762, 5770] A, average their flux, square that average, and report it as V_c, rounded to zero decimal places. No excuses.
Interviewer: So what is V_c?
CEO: 451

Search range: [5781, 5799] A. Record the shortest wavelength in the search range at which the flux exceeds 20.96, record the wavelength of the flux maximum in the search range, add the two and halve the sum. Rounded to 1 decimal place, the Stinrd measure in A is 5792.5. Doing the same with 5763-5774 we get 5768.6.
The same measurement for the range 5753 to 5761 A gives 5758.6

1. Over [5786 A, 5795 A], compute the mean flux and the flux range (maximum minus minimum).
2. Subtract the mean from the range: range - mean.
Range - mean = -19.4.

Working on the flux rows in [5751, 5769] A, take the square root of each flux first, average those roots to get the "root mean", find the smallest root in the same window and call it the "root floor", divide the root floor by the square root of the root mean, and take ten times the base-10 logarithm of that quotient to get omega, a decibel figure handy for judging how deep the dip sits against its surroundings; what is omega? 3.189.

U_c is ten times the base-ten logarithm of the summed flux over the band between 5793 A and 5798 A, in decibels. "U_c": 19.3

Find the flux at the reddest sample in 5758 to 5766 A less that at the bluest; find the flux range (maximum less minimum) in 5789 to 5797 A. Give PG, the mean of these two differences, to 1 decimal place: 0.3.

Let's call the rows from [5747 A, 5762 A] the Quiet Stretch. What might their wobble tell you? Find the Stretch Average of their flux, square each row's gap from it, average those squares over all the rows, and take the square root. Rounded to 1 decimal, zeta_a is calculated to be 0.4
